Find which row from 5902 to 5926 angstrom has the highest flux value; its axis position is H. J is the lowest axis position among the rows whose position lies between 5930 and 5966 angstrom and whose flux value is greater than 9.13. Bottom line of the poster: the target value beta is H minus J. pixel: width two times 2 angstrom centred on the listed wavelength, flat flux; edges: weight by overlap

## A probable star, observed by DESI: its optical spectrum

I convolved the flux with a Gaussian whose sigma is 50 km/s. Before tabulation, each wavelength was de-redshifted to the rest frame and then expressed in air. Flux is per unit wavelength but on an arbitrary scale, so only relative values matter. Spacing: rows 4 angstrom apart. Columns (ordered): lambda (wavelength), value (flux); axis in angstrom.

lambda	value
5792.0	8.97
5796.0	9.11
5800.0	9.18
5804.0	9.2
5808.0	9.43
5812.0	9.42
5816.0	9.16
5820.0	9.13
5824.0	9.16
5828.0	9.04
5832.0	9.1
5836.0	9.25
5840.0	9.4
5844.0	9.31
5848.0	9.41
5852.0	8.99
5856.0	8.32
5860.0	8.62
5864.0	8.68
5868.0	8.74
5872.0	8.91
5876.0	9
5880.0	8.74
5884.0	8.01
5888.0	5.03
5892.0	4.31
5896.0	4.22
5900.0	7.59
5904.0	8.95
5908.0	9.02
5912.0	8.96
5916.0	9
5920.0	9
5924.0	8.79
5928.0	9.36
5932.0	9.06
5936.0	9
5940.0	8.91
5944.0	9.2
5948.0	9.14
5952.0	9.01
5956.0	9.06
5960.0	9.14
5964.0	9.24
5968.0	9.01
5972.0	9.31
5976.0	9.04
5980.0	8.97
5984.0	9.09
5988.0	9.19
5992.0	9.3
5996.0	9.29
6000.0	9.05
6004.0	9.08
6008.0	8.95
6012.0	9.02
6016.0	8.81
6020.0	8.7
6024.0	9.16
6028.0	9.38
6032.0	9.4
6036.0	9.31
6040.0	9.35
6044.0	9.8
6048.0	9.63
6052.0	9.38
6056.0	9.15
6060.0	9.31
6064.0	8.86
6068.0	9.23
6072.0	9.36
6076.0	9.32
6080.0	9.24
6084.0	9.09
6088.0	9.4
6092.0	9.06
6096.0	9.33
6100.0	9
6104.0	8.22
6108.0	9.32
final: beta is -36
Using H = 5908.0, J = 5944.0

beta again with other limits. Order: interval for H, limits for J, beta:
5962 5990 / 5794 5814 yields 172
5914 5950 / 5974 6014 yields -60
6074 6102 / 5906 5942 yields 160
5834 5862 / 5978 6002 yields -140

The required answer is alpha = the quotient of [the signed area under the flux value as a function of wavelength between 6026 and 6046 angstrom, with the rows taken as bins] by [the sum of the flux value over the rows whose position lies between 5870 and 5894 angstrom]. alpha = 4.3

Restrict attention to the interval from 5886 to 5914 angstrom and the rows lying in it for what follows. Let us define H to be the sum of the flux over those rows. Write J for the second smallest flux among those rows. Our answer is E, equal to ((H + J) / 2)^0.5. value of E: 5.1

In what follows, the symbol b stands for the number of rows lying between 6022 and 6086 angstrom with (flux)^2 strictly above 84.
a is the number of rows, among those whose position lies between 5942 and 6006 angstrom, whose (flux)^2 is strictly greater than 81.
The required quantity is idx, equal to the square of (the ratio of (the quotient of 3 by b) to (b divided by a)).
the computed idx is 0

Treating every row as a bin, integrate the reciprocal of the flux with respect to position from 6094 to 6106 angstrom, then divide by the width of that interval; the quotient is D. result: 0.1133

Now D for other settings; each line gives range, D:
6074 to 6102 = 0.1087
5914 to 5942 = 0.1109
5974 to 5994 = 0.1097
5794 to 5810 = 0.1084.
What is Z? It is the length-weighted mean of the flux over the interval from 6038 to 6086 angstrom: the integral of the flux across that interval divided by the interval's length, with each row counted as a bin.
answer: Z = 9.31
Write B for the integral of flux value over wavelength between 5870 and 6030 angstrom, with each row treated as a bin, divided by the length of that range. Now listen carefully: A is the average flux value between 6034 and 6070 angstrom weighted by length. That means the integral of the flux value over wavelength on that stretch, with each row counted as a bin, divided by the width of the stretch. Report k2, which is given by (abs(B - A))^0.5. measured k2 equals 0.83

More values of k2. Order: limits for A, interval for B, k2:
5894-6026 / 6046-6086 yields 0.62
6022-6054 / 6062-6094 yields 0.48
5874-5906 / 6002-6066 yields 1.49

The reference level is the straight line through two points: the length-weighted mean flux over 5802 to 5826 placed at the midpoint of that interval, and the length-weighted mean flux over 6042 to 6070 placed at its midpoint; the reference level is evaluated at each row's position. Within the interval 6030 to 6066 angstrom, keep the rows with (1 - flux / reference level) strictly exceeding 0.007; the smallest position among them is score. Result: 6056.0 angstrom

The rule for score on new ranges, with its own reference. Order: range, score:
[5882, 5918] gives 5884.0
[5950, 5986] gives 5952.0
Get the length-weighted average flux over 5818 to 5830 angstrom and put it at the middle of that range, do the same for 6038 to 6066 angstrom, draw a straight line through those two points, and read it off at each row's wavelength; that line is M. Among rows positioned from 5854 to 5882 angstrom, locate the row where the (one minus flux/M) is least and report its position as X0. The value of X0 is 5876.0 angstrom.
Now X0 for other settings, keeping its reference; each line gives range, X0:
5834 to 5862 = 5848.0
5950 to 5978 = 5972.0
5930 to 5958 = 5944.0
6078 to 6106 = 6088.0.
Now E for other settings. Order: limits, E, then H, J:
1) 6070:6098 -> 6.1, 65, 9.09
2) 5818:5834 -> 4.8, 36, 9.1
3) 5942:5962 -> 5.2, 46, 9.06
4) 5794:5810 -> 4.8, 37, 9.18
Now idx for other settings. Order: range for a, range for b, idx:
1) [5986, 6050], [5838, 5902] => 19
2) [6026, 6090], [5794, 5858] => 0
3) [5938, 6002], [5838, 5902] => 22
